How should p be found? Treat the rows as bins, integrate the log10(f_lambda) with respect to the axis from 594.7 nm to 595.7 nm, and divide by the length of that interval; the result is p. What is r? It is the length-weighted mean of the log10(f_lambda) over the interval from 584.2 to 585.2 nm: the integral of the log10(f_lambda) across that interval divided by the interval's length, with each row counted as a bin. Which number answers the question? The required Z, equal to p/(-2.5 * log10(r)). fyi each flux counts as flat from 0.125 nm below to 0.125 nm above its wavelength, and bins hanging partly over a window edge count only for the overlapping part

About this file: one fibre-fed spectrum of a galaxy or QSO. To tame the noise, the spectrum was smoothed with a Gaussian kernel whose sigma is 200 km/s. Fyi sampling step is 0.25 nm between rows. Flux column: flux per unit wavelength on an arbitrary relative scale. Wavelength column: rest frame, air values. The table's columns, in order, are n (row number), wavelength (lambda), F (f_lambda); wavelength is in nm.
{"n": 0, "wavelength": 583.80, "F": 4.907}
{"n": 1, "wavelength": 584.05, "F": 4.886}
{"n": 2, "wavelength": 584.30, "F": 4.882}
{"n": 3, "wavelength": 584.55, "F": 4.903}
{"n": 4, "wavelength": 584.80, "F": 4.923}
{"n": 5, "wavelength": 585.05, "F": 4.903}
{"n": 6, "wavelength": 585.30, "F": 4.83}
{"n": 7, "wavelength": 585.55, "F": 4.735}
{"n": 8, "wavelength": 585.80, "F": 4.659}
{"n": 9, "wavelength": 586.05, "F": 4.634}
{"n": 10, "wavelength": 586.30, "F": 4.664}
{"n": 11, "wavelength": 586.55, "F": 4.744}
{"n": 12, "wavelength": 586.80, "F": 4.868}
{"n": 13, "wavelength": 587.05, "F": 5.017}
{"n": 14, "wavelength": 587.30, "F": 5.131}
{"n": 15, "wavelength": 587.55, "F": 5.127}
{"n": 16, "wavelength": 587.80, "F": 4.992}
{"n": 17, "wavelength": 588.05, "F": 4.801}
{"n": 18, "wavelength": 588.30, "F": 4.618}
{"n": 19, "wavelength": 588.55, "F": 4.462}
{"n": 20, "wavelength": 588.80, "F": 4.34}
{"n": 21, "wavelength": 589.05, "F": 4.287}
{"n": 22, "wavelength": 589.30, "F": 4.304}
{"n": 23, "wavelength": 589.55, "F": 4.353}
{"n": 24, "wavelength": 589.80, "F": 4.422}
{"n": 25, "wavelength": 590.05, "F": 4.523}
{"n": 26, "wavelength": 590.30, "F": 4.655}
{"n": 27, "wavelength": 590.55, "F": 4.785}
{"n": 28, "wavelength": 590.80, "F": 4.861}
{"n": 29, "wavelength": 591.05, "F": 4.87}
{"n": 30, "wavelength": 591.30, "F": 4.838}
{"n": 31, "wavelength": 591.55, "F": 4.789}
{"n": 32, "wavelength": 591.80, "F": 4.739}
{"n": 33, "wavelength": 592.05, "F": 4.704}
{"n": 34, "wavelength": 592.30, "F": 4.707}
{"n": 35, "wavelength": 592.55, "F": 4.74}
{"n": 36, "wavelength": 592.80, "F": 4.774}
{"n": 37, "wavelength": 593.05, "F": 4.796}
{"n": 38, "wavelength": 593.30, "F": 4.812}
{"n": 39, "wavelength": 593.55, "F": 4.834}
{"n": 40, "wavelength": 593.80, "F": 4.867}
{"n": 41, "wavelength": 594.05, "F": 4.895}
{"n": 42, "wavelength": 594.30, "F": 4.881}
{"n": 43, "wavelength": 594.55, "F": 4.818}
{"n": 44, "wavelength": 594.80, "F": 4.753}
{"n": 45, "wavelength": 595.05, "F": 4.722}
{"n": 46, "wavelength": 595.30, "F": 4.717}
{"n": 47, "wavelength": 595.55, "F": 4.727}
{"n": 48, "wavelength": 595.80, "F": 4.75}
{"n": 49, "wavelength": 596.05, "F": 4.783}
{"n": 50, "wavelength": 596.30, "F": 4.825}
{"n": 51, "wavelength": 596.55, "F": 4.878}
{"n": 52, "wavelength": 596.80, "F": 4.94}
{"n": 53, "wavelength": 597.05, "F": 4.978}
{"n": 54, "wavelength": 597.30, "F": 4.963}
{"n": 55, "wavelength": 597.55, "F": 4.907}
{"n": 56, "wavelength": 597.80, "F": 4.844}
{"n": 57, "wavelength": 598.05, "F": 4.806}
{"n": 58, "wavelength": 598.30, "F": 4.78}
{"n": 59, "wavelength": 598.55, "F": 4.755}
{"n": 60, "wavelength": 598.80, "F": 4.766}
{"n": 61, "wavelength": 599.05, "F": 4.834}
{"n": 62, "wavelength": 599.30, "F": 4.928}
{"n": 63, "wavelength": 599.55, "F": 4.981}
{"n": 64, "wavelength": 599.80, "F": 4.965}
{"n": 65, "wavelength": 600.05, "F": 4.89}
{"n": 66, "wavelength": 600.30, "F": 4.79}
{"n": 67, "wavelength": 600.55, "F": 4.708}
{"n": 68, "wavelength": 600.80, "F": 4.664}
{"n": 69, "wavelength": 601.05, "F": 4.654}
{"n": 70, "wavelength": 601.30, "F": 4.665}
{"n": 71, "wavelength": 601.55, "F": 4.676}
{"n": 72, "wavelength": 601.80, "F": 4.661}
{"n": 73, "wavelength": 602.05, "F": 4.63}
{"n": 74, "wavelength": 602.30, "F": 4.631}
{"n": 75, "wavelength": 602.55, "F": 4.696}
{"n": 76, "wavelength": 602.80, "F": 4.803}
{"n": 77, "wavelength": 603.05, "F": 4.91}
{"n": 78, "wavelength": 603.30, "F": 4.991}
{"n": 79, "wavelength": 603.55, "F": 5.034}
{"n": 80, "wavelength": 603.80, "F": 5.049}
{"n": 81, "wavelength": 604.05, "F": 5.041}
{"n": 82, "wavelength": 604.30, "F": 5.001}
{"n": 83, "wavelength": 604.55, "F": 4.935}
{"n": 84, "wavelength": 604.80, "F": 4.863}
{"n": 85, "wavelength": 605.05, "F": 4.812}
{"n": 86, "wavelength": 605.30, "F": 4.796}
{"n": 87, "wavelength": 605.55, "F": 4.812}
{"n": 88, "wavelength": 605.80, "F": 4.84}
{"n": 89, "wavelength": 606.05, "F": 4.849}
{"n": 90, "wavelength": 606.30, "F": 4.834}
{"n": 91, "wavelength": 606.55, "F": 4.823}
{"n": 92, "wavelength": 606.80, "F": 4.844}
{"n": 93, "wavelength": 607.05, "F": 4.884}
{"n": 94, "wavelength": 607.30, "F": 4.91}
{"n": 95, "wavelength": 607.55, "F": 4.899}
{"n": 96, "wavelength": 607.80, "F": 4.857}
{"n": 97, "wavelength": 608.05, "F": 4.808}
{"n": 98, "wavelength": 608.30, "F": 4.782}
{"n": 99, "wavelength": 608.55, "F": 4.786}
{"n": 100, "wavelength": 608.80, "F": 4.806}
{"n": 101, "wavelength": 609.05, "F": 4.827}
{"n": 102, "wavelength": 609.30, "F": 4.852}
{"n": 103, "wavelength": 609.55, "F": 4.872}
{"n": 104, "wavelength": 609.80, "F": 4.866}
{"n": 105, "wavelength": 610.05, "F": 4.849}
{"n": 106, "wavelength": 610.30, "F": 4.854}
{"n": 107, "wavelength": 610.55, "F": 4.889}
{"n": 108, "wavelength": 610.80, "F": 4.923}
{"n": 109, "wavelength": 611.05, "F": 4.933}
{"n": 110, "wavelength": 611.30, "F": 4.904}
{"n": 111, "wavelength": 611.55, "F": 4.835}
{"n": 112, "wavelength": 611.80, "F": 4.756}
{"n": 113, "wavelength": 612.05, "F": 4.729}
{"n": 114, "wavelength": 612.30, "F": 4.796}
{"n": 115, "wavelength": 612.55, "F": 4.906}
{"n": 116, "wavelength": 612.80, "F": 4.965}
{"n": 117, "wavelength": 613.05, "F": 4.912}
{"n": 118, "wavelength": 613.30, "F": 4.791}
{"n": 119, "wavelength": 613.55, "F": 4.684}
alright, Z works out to 1.68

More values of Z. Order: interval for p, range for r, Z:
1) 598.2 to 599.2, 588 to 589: 1.48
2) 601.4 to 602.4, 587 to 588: 1.75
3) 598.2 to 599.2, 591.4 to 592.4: 1.60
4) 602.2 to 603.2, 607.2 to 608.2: 1.66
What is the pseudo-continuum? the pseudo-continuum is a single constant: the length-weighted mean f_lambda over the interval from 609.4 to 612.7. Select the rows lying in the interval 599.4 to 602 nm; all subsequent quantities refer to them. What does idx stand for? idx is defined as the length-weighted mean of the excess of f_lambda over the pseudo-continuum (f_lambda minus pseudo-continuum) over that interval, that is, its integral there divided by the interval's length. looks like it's -0.09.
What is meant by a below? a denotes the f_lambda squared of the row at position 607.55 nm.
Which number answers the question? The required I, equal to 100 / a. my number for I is 4.17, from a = 24.00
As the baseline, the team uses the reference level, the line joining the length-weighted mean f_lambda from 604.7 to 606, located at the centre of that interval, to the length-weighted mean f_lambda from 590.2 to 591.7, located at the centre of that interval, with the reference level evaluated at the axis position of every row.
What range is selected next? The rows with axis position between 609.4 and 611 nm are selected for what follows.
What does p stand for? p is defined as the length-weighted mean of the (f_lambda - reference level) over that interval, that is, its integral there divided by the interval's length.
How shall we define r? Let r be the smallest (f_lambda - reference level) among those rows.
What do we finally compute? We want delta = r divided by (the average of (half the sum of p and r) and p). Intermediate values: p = 0.044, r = 0.02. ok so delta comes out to 0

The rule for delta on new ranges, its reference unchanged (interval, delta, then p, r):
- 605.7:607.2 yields 0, 0.020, 0.00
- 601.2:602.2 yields 1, -0.162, -0.19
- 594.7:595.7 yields 1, -0.079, -0.09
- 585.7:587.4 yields 7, 0.021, -0.16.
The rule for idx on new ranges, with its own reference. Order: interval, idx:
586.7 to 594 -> -0.13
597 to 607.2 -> -0.02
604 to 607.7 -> 0.02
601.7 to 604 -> -0.02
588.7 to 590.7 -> -0.39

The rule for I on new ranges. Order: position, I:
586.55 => 4.44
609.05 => 4.29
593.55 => 4.28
